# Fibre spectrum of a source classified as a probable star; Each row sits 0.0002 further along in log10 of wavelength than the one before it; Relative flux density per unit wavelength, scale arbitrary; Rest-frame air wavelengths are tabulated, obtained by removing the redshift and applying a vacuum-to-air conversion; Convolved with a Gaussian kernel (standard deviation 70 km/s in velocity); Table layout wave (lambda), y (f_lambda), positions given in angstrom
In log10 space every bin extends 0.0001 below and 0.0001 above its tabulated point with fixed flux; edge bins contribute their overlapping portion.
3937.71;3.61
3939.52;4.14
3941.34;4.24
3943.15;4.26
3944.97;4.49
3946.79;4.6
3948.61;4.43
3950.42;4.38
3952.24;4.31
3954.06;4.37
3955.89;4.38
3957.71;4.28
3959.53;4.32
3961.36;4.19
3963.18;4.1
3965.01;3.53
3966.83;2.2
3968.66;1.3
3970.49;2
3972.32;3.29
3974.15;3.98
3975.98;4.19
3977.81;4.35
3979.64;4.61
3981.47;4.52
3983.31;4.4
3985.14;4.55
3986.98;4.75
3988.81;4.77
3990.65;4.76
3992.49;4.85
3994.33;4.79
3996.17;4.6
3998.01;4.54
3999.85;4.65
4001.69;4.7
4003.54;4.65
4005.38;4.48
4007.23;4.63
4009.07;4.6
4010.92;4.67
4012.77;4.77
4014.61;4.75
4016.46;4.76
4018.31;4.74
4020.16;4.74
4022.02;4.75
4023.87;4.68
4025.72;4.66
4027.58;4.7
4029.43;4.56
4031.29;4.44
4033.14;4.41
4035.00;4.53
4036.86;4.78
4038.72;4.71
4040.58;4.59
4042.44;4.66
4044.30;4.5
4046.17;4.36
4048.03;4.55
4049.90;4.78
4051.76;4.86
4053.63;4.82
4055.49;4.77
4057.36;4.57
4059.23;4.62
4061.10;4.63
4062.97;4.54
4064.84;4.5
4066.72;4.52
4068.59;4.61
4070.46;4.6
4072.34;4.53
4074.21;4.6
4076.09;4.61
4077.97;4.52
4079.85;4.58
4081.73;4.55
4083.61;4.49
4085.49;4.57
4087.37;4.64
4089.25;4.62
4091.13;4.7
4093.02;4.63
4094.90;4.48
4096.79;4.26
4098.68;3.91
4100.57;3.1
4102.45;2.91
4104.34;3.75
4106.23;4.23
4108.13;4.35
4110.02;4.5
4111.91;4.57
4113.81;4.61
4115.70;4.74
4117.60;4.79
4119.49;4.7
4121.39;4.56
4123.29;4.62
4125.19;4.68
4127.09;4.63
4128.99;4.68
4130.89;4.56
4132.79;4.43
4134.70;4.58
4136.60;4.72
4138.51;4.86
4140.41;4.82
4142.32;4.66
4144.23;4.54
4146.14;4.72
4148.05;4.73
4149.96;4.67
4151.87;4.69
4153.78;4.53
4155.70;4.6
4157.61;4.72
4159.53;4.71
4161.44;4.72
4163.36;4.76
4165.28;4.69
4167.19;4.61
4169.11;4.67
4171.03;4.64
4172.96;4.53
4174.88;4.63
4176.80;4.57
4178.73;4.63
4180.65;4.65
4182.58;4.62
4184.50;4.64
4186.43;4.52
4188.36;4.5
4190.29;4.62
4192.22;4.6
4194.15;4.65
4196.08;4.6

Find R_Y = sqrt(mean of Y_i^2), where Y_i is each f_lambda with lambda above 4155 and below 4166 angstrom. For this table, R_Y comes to 4.70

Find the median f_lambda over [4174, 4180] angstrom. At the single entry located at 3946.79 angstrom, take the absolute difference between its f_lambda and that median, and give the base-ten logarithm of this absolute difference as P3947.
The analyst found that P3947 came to -1.5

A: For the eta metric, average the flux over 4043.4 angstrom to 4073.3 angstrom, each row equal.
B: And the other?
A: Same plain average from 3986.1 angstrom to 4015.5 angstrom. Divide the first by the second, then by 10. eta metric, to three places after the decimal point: 0.098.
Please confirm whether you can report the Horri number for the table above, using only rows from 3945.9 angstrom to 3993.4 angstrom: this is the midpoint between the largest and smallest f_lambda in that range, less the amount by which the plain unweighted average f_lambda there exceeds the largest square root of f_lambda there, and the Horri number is 1.22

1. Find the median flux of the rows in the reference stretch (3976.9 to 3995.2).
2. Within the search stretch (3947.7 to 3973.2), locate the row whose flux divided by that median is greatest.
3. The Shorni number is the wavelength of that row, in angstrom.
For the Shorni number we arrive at 3948.61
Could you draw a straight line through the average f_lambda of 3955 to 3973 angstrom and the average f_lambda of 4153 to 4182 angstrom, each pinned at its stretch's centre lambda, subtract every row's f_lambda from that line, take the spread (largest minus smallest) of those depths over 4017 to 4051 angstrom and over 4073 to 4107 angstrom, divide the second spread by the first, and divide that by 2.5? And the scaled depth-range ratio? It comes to 1.3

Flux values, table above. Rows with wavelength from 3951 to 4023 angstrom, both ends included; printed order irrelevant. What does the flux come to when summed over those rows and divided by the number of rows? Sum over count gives 4.28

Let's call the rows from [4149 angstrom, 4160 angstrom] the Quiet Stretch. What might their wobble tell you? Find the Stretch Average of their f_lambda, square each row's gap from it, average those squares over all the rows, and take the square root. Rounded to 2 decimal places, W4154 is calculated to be 0.07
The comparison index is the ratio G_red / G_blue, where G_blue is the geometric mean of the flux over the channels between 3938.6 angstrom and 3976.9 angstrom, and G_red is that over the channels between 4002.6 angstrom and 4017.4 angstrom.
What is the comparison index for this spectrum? 1.26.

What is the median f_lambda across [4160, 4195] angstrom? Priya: 4.63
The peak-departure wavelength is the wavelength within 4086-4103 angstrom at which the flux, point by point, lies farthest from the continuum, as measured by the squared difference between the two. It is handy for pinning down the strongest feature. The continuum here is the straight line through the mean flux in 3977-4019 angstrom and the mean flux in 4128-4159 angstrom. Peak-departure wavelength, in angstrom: 4102.45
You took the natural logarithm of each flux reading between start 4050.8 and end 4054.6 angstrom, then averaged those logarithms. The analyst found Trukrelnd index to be 1.58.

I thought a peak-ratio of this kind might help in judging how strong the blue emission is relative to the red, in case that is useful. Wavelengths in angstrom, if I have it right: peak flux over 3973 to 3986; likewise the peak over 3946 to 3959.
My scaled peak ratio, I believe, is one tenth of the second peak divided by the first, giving 0.100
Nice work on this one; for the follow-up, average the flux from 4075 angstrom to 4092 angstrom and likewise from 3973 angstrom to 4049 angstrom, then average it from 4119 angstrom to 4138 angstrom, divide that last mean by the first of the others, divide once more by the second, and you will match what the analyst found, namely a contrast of 0.219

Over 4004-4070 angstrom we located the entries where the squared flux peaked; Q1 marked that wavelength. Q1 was 4051.76 angstrom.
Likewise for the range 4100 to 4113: 4111.91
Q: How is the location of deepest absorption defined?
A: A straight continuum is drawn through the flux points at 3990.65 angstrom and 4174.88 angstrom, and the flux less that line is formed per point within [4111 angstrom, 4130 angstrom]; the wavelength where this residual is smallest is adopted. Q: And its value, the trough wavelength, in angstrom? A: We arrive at 4121.39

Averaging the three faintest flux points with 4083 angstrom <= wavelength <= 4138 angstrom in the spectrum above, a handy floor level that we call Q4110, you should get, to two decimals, 3.25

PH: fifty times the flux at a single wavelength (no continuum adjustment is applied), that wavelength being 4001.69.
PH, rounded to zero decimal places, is 235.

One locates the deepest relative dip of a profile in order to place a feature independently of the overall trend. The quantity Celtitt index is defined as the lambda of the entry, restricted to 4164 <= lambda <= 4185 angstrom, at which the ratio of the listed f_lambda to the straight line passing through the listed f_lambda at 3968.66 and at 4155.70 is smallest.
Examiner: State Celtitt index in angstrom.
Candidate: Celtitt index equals 4184.50 angstrom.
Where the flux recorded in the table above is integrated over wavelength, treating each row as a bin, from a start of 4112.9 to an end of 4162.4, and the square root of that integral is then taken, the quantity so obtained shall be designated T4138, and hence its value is 15.2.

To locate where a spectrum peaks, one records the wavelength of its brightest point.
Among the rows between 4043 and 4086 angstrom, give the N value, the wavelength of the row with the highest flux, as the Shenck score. 4051.76 angstrom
